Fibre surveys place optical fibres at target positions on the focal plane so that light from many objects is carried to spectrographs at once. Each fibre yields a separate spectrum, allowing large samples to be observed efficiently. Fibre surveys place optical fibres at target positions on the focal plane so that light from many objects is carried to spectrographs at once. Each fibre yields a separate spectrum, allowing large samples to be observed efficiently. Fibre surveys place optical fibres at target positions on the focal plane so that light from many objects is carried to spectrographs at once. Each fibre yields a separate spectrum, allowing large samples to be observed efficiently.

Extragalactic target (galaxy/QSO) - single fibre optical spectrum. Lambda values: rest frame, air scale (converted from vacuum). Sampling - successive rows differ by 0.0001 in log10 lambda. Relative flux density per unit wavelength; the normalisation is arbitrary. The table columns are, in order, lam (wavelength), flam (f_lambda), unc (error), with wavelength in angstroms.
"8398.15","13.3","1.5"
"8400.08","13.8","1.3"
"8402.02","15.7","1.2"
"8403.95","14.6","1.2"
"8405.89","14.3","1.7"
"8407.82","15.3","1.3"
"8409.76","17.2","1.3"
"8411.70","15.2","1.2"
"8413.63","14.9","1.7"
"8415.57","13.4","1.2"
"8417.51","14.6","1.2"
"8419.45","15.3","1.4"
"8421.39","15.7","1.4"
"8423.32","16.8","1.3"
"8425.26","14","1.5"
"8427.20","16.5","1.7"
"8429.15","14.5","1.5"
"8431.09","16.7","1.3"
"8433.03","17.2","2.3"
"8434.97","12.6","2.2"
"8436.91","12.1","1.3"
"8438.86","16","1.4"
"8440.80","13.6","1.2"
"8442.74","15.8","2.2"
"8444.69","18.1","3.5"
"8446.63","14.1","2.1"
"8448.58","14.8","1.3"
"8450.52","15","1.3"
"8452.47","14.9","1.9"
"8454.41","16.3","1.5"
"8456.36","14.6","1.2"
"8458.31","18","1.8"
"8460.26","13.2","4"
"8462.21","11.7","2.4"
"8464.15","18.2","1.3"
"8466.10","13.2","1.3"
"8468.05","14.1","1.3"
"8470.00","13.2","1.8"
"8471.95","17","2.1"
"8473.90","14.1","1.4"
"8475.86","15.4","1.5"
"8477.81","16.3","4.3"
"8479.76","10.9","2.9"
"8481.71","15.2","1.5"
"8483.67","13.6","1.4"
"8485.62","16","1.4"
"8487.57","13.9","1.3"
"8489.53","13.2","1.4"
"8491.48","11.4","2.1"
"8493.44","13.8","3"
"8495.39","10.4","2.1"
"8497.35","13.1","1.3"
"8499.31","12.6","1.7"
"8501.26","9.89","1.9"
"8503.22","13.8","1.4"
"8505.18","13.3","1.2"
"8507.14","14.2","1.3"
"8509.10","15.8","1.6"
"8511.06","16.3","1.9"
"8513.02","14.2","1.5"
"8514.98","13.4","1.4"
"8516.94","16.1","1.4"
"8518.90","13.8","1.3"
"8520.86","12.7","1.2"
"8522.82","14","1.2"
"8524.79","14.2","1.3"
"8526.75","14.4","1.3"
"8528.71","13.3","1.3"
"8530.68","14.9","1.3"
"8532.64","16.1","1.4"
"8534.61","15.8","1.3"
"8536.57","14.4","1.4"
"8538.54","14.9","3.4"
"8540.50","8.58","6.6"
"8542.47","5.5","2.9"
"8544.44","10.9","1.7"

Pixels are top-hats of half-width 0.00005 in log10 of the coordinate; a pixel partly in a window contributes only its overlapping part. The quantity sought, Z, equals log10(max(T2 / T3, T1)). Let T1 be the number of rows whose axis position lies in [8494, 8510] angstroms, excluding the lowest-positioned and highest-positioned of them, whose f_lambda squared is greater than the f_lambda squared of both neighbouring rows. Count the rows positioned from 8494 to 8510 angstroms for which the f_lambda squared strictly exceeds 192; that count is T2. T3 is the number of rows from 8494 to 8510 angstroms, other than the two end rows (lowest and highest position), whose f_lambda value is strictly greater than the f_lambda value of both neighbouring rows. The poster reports 0.30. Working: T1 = 2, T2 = 2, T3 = 2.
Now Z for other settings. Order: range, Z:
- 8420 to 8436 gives 0.48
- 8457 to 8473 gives 0.30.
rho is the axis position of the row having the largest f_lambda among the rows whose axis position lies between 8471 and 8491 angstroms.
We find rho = 8471.95 angstroms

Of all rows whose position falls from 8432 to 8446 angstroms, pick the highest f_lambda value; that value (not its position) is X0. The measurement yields 18.1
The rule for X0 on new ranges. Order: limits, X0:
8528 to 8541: 16.1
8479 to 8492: 16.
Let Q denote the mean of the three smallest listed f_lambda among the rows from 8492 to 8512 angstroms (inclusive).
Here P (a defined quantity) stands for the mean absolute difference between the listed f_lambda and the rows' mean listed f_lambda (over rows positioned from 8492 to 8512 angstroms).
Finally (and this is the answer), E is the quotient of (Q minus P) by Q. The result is 0.867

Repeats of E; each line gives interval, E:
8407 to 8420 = 0.950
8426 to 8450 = 0.879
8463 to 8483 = 0.866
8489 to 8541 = 0.859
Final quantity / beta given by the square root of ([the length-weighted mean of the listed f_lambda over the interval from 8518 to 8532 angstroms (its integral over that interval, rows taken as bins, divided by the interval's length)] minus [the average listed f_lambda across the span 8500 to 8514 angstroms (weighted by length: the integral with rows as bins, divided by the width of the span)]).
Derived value 0.24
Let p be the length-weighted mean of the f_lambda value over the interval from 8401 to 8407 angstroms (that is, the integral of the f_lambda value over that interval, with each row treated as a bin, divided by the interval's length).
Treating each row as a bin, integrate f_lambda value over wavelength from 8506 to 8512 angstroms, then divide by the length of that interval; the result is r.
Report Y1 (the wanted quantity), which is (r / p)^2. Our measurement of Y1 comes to 1.1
